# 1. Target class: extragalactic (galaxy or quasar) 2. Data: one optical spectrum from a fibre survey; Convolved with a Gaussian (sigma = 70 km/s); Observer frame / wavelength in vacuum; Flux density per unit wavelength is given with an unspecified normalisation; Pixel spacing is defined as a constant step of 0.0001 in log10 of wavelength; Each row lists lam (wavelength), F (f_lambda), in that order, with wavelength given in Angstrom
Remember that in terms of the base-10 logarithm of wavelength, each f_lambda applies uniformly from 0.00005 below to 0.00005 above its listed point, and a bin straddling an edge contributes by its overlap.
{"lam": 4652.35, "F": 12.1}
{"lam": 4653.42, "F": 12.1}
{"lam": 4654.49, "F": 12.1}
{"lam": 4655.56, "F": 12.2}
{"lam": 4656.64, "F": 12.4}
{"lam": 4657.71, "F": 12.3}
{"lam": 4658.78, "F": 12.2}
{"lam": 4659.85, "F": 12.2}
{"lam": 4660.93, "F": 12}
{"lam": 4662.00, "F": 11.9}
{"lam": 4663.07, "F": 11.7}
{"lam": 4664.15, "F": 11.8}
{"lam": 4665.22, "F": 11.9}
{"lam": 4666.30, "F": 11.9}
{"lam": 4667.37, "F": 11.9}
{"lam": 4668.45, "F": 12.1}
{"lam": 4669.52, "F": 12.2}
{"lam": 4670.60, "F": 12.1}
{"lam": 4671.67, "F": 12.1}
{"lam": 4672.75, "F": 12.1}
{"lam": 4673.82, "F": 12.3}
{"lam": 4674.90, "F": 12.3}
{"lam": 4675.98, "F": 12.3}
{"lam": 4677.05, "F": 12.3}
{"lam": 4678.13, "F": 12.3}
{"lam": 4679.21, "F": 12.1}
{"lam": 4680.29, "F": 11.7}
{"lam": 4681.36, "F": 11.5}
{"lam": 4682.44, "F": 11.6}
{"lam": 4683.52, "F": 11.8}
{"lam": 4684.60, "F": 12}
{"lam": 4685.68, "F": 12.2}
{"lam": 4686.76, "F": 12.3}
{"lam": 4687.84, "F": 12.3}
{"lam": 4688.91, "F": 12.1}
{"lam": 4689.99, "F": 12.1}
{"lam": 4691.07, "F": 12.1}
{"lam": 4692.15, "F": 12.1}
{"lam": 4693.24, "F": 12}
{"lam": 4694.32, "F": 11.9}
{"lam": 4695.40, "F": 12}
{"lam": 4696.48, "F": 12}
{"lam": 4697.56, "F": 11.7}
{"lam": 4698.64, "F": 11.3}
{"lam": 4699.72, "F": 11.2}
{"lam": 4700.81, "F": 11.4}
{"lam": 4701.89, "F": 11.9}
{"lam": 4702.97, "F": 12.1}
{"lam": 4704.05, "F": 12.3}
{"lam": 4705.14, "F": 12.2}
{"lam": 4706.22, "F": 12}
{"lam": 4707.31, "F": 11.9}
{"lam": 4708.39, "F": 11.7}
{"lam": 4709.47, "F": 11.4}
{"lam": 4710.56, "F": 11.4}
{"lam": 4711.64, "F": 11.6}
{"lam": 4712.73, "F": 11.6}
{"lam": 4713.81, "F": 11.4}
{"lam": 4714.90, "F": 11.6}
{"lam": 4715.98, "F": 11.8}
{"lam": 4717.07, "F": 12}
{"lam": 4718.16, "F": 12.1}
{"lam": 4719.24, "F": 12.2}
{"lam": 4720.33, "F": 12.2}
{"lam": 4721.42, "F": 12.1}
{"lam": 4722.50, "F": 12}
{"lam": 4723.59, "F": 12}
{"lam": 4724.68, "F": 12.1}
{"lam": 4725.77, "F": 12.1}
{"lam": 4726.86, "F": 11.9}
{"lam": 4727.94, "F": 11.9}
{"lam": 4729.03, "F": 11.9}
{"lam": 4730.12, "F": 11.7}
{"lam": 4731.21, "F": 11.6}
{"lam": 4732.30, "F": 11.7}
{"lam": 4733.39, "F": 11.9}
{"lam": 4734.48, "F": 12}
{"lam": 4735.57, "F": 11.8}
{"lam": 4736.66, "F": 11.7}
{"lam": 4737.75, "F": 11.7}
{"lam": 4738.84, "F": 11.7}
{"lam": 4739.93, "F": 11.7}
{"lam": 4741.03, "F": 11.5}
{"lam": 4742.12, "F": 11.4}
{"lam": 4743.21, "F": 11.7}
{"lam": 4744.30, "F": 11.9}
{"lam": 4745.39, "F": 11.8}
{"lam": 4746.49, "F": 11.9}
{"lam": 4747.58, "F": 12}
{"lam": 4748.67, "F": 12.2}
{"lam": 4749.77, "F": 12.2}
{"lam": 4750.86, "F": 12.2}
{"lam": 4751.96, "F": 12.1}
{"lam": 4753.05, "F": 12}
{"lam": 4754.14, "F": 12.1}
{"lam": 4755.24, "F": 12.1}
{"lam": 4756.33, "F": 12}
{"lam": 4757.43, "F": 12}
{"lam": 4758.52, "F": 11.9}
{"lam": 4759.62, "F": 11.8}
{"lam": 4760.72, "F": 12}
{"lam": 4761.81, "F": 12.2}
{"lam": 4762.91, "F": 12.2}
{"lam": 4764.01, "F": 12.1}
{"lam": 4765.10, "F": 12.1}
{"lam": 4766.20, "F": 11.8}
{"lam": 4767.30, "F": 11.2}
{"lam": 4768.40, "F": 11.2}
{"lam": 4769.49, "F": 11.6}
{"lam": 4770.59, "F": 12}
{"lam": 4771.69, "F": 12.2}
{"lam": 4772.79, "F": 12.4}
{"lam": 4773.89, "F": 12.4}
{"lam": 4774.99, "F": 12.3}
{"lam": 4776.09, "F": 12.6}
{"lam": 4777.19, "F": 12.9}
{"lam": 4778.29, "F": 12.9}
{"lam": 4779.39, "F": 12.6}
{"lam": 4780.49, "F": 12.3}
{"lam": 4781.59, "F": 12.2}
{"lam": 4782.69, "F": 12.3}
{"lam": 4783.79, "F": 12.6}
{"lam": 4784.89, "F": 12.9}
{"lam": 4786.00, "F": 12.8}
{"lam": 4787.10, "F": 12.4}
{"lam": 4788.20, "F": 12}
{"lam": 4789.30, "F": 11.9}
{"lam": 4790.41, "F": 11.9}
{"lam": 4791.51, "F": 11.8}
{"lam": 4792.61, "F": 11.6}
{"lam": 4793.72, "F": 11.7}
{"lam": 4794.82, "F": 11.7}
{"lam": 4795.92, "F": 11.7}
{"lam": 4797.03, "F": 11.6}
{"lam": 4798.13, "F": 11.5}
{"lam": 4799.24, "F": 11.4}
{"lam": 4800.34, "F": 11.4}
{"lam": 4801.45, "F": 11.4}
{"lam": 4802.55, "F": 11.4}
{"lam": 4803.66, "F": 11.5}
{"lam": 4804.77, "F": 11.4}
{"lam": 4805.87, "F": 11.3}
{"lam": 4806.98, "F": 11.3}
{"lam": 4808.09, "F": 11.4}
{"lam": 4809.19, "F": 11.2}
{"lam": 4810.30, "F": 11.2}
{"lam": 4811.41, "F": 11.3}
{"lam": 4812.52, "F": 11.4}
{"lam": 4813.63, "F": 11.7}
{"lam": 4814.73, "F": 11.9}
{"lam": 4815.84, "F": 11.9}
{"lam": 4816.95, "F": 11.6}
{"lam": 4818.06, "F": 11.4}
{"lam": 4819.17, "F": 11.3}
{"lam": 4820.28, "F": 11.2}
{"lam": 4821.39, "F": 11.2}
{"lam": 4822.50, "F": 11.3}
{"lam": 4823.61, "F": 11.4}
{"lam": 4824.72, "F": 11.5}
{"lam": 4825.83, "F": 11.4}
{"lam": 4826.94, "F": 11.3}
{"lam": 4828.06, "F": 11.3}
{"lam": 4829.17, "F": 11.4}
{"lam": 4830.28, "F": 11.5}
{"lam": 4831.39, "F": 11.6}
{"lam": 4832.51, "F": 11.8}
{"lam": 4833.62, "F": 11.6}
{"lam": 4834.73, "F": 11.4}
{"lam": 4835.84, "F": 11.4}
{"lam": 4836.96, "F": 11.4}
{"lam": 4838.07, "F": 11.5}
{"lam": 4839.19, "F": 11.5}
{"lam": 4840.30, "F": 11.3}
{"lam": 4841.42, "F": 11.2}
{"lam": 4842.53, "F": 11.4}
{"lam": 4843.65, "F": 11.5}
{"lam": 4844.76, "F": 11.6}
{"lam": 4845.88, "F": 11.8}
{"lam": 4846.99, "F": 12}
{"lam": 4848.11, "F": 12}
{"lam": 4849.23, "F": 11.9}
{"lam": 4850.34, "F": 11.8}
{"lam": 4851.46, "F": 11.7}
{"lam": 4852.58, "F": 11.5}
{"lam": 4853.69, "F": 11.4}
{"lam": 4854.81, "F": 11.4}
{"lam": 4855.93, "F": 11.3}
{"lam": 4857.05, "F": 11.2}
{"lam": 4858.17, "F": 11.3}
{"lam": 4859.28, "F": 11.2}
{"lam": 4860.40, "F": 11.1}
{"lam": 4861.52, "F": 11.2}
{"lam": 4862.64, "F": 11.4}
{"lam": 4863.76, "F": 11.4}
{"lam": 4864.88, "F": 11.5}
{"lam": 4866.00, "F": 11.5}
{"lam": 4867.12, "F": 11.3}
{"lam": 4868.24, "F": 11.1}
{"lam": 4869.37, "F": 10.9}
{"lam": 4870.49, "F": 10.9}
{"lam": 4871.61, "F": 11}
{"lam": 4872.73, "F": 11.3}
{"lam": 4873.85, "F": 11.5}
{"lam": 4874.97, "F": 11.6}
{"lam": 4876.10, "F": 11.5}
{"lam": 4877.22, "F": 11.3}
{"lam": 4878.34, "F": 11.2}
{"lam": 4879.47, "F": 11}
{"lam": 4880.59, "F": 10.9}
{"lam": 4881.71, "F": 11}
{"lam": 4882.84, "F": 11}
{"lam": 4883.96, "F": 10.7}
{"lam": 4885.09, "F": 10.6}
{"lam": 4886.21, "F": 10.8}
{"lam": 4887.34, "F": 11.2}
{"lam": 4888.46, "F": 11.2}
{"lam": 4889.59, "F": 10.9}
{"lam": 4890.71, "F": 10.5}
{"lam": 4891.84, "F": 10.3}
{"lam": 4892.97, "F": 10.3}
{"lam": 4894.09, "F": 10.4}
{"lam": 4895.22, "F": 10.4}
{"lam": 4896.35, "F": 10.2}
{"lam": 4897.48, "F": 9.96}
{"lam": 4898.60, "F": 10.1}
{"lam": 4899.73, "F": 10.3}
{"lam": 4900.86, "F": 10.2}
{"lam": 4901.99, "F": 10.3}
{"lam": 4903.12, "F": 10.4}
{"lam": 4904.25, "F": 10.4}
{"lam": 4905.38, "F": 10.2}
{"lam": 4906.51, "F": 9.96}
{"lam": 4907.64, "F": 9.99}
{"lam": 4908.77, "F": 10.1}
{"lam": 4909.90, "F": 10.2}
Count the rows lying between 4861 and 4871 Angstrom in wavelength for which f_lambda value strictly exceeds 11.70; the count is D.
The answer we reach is 0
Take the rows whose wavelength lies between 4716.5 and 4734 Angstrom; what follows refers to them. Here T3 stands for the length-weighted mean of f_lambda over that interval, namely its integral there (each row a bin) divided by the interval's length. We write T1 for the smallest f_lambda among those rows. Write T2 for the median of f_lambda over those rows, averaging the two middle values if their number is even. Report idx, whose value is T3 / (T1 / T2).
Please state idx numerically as 12.37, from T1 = 11.6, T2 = 12.00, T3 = 12.0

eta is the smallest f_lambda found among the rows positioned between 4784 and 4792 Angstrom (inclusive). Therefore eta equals 11.8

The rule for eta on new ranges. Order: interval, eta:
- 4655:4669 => 11.7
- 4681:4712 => 11.2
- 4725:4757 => 11.4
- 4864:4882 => 10.9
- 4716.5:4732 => 11.6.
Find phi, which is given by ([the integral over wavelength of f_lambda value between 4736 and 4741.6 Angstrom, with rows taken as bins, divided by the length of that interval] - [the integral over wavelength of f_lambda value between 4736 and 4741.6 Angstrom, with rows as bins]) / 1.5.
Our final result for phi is -36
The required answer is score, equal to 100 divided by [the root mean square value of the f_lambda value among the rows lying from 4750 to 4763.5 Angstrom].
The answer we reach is 8.30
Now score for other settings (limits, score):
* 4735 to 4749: 8.50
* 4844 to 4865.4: 8.69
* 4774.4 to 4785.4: 7.96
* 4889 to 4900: 9.67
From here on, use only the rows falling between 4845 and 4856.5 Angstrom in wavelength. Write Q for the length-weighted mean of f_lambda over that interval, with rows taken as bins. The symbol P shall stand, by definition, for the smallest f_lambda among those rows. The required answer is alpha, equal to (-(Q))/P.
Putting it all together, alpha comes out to -1.03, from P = 11.3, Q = 11.7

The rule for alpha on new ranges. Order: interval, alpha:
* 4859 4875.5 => -1.03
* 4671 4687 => -1.05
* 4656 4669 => -1.03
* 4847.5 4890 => -1.06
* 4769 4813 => -1.06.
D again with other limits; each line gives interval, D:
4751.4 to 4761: 9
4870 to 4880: 0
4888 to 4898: 0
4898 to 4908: 0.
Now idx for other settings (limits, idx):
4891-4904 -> 10.61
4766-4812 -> 12.47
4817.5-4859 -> 11.68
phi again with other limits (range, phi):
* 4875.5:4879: -19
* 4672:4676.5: -29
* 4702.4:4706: -21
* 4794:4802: -54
